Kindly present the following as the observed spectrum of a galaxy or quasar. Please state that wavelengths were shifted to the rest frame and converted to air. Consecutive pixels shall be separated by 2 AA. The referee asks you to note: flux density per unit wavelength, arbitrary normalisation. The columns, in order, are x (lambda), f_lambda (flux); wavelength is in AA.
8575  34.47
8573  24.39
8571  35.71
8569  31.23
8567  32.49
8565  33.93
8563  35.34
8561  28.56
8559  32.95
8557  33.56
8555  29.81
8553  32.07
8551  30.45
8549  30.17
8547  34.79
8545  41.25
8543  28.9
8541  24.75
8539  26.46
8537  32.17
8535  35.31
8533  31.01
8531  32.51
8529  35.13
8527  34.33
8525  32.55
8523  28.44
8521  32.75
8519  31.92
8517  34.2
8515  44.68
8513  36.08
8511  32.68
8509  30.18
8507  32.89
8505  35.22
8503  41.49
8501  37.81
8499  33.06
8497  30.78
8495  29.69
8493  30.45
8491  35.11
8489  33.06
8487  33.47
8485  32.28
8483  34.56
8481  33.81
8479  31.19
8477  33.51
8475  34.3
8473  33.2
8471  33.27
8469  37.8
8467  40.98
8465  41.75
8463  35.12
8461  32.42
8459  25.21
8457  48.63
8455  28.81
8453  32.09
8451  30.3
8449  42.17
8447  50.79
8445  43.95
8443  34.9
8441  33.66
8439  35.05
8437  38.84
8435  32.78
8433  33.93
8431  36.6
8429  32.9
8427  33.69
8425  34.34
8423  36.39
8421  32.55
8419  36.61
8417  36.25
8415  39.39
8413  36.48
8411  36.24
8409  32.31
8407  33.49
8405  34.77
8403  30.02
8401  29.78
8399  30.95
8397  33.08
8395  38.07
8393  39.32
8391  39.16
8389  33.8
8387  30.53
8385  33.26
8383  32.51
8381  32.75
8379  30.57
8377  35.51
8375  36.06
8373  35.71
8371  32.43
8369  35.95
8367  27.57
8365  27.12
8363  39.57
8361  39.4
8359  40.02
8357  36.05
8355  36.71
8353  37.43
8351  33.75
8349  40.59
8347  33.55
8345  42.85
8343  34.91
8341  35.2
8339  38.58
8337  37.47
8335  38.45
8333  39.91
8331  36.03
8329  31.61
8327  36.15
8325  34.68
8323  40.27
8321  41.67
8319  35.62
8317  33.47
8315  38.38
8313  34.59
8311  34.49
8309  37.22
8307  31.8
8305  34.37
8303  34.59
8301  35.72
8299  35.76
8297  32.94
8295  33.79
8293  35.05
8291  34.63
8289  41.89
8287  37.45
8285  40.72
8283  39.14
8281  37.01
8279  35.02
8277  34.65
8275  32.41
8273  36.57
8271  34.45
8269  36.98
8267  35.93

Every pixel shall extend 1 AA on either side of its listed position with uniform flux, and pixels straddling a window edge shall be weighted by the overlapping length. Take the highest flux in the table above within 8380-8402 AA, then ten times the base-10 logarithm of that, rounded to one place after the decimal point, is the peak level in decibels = 15.9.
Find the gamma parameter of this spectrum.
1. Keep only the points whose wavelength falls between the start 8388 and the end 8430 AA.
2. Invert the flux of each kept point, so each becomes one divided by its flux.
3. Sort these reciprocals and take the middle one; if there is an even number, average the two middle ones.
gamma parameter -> 0.0291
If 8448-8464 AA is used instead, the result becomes 0.0310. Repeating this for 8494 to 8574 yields 0.0307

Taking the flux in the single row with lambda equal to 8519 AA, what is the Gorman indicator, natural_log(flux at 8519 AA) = 3.46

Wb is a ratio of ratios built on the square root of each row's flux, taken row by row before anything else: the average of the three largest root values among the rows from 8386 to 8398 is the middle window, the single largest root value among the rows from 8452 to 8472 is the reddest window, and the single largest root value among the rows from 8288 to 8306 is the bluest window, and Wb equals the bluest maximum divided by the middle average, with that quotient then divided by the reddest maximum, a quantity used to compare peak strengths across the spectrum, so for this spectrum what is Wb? 0.149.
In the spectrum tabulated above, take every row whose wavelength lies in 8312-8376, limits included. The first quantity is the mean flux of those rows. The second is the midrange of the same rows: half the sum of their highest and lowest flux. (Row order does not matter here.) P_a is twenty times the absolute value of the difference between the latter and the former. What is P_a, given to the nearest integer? 26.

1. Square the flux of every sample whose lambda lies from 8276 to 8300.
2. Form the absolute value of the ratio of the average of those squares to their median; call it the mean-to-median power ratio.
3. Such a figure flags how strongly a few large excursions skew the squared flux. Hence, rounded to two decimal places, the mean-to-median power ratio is 1.07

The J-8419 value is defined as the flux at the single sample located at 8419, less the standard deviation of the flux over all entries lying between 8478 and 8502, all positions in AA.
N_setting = 34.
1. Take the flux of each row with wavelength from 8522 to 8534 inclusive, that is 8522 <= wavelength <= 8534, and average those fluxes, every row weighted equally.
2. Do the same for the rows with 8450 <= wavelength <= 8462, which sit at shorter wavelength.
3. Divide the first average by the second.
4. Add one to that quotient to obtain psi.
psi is 1.98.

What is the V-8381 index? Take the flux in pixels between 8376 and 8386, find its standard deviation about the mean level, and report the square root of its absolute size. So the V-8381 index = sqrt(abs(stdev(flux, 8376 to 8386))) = 1.3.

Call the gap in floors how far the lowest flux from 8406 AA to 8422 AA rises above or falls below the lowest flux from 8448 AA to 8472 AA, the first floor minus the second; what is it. 7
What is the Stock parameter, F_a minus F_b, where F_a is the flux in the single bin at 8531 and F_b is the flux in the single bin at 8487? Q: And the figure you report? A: -1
